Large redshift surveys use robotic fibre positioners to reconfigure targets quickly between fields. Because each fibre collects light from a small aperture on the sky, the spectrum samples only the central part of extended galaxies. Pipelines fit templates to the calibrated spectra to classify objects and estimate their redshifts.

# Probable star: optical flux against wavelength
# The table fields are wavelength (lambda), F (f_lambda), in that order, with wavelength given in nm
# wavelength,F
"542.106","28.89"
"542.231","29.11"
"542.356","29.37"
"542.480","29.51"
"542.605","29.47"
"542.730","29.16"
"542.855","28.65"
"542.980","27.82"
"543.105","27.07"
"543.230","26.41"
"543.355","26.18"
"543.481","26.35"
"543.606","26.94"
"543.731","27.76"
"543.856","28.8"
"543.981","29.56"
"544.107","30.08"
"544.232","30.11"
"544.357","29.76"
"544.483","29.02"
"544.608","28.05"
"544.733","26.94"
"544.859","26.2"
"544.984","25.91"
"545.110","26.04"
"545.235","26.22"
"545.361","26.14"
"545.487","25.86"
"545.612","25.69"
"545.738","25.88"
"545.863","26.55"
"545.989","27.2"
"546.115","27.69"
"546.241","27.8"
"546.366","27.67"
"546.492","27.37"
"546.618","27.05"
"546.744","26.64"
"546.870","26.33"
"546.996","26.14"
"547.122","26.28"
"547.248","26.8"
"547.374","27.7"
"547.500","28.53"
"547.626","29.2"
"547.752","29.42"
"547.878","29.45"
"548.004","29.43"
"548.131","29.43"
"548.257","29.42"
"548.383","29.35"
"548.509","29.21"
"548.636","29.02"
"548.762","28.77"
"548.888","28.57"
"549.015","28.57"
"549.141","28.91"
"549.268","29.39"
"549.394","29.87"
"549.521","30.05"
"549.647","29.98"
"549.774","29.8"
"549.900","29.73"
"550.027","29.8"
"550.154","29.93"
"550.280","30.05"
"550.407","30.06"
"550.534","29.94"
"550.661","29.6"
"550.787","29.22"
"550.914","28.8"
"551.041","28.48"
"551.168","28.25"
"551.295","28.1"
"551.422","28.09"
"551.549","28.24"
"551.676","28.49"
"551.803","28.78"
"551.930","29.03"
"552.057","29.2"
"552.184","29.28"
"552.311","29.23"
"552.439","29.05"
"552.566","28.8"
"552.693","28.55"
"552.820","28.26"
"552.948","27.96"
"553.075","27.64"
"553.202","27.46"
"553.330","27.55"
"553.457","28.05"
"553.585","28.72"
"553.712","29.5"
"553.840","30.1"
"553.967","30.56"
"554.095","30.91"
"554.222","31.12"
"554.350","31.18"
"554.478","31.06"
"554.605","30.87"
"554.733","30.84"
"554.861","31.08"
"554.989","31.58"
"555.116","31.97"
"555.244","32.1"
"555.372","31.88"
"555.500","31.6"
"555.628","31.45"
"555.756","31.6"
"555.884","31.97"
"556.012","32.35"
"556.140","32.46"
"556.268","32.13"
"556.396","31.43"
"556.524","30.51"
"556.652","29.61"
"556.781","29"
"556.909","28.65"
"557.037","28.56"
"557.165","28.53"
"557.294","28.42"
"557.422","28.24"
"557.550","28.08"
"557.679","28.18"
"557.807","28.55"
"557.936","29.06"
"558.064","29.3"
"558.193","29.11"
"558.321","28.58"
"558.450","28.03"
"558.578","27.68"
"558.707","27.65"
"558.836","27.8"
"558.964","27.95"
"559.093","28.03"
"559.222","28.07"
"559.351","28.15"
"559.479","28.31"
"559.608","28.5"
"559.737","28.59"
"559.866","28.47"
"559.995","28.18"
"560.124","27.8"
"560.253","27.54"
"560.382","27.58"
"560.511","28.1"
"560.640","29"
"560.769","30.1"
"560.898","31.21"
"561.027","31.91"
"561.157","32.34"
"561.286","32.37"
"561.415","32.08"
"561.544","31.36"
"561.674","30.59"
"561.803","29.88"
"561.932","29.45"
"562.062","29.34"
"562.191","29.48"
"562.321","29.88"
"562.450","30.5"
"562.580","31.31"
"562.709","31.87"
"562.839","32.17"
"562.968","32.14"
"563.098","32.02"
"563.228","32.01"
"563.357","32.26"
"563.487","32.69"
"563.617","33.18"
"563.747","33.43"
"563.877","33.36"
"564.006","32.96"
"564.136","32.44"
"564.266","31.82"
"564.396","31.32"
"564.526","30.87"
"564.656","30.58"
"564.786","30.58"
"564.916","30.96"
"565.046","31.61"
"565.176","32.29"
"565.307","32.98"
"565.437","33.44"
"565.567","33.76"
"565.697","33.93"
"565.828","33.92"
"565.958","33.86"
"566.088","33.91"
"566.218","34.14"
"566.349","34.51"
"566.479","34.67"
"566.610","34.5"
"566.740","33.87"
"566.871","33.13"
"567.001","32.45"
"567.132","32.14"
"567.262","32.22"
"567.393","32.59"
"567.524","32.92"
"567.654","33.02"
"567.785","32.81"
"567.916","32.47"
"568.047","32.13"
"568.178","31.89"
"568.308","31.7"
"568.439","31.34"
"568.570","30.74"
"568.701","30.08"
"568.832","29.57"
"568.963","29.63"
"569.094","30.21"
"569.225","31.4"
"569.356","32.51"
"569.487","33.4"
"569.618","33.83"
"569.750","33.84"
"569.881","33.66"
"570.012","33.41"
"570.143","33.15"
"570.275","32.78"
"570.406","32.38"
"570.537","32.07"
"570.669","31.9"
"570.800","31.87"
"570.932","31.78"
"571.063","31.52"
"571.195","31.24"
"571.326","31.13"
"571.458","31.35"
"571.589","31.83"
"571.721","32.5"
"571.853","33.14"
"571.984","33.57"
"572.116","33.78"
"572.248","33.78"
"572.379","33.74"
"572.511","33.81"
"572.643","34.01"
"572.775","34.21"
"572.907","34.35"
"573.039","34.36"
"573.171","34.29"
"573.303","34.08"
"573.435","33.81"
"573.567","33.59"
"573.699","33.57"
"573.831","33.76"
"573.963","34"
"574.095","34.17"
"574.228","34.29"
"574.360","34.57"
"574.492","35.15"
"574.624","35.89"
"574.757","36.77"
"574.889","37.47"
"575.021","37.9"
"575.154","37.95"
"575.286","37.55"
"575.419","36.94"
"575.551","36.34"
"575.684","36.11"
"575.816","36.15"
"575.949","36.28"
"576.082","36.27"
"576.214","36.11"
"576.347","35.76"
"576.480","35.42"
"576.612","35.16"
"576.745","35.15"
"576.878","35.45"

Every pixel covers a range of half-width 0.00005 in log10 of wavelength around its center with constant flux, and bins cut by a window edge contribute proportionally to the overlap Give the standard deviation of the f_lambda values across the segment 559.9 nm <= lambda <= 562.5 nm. 1.6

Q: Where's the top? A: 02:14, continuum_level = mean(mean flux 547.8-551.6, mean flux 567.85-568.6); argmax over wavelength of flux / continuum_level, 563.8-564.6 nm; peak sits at 563.877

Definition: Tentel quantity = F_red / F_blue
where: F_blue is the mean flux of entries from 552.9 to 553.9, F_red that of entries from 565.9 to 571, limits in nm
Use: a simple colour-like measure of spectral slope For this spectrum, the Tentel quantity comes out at 1.15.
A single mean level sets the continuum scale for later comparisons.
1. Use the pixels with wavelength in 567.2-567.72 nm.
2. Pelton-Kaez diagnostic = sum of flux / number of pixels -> 32.7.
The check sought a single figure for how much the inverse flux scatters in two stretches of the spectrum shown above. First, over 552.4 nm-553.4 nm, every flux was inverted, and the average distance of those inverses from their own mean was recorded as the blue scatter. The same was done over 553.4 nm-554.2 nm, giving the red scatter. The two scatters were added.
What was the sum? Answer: 0.0016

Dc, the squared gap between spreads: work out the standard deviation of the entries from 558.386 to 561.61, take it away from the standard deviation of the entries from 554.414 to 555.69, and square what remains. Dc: 1.5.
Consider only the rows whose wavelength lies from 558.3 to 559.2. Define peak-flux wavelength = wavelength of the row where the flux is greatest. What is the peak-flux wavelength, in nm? 558.321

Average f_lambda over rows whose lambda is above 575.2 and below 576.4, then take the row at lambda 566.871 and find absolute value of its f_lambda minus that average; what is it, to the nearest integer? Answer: 3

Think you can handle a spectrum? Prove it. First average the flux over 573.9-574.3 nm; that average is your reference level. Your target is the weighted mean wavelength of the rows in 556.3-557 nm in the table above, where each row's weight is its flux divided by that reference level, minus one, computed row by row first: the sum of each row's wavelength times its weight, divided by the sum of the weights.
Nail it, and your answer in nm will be 556.69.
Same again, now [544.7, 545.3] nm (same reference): 544.99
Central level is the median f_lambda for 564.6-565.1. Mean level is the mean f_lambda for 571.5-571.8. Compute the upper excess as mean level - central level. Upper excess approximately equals 1.4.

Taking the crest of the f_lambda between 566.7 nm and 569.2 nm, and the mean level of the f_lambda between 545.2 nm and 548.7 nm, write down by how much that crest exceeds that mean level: 6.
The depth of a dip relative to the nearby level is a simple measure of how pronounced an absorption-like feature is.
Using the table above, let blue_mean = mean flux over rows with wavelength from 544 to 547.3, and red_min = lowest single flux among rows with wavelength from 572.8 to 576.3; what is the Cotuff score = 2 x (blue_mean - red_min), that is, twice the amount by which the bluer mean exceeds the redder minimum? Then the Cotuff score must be -13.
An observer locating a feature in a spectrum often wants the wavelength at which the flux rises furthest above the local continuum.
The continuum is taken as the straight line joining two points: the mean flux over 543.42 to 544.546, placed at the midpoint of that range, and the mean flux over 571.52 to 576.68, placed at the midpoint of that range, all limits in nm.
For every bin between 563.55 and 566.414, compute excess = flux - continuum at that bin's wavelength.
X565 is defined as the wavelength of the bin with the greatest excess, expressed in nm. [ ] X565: 566.349 nm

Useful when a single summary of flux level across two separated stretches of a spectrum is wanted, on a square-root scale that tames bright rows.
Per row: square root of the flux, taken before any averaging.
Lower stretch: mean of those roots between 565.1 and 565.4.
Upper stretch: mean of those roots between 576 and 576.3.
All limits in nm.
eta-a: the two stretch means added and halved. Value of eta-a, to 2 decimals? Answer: 5.86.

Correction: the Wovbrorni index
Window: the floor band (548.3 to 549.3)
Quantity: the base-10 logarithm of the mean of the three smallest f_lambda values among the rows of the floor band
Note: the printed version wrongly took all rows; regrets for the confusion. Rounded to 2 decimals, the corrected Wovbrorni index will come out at 1.46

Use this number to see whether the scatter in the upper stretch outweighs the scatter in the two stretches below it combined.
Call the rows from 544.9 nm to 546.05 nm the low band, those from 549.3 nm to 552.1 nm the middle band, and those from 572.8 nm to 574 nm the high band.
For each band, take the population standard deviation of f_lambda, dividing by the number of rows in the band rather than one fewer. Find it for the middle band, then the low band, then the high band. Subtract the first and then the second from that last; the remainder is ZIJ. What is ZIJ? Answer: -0.8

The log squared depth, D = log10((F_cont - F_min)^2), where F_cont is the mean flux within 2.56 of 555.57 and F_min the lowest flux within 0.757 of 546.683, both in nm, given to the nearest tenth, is 1.2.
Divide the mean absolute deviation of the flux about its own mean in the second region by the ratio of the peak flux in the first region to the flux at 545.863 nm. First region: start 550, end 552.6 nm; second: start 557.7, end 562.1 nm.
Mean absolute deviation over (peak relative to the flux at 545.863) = 1.05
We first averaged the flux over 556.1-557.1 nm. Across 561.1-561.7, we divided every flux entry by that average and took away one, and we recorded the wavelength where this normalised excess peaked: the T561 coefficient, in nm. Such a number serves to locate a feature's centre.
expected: 561.286 nm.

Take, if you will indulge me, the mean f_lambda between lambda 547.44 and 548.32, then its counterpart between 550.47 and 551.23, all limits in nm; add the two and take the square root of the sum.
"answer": 7.64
